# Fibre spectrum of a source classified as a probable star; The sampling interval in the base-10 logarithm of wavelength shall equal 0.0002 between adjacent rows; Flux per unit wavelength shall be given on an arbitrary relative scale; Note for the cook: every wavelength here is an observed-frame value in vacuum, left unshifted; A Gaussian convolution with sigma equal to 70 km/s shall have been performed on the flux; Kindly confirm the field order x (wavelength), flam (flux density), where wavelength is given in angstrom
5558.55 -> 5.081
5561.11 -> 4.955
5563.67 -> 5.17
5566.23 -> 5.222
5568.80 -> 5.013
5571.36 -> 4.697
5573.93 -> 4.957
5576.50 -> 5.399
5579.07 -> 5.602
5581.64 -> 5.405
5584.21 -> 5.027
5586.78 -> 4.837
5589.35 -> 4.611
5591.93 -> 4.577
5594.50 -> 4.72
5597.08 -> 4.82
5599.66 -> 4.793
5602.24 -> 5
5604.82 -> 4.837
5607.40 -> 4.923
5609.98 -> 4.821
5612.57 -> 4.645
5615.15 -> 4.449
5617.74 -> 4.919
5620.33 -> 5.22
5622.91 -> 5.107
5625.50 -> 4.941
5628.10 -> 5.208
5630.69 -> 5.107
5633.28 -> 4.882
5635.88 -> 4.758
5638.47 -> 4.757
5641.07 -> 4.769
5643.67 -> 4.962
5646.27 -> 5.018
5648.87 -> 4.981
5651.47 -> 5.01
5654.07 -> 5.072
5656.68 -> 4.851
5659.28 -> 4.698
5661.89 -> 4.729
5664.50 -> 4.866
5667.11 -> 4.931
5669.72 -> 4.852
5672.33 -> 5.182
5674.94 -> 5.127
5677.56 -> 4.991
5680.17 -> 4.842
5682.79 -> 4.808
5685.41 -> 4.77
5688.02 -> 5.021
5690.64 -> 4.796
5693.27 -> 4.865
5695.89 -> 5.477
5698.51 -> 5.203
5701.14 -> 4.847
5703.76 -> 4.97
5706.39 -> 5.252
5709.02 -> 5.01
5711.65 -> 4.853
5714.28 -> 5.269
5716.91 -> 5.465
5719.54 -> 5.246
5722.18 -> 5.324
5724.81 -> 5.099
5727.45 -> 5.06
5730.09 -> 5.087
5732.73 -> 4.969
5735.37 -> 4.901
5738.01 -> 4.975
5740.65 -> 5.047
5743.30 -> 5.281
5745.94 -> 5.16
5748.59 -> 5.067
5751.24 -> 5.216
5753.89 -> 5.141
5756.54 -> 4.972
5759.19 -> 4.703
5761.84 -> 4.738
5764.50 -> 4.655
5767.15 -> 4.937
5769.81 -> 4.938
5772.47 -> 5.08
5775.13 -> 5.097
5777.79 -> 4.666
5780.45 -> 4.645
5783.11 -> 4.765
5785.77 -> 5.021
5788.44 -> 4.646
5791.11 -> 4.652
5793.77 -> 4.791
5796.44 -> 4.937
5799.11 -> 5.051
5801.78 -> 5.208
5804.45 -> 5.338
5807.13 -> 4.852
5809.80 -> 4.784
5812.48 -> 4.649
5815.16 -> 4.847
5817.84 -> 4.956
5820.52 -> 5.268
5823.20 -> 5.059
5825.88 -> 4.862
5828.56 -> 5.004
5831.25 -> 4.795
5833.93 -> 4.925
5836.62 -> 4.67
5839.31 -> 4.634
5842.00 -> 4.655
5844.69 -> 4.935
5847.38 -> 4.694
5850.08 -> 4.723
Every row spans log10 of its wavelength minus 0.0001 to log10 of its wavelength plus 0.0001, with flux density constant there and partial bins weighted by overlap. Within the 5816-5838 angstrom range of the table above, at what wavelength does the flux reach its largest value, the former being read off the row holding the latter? 5820.52 angstrom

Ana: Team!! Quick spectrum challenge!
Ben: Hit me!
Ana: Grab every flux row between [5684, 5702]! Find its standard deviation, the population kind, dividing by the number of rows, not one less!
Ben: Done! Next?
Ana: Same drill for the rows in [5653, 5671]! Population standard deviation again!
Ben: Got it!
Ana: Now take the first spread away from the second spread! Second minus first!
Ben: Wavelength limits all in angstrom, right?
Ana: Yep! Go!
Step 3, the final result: -0.13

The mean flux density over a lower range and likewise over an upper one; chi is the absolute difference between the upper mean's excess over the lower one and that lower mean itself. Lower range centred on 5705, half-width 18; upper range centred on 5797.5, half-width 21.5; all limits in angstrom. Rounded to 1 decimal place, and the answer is 5.4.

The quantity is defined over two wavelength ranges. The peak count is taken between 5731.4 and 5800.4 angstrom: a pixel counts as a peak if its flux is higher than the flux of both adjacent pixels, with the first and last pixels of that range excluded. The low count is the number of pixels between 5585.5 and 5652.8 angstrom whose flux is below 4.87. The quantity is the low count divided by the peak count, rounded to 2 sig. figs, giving 2.6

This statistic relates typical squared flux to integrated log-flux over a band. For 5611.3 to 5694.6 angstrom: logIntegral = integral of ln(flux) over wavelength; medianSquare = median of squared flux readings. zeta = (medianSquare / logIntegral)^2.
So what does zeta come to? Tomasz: 0.0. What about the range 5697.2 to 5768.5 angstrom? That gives 0.0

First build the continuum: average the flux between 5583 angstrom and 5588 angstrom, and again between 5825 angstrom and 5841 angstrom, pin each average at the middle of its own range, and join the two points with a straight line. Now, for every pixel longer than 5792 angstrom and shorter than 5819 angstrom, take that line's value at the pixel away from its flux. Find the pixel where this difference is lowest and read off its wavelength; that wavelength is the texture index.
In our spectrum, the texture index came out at 5812.48 angstrom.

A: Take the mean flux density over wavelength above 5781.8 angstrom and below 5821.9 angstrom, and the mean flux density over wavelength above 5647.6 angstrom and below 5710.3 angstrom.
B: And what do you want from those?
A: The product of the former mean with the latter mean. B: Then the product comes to 24.4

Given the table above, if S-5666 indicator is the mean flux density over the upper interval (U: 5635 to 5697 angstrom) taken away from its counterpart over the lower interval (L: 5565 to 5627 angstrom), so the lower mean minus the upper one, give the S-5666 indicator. 0.017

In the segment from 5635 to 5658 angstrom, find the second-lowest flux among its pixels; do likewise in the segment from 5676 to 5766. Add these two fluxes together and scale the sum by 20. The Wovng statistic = 189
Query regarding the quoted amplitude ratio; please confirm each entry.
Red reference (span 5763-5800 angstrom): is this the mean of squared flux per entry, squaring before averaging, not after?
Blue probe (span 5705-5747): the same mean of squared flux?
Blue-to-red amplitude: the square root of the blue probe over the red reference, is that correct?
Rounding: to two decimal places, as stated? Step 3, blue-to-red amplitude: 1.06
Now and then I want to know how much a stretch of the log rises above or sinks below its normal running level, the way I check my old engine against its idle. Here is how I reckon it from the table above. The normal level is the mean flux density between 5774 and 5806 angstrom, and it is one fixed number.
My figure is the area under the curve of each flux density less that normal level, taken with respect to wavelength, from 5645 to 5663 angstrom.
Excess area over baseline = 0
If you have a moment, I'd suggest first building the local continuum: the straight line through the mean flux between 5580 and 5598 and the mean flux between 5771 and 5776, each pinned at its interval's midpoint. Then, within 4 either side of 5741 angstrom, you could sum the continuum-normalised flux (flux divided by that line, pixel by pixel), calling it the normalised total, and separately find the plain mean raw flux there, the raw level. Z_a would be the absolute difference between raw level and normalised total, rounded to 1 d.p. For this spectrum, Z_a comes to 2.1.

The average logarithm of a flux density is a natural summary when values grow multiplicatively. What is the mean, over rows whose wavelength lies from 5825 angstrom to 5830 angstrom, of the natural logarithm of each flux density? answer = 1.60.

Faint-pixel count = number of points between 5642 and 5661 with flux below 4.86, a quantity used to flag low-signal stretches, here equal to 2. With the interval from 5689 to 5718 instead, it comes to 3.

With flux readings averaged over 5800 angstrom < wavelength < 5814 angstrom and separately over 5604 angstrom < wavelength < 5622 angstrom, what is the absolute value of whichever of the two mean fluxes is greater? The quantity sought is 4.97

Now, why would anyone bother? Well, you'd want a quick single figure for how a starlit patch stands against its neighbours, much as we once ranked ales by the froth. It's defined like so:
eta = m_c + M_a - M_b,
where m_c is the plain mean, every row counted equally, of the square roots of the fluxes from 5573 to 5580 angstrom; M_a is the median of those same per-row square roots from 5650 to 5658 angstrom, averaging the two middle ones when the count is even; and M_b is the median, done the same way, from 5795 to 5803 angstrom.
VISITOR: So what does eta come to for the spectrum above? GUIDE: 2.30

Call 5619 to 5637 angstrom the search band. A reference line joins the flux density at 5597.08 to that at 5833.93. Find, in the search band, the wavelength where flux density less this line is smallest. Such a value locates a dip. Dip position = 5635.88 angstrom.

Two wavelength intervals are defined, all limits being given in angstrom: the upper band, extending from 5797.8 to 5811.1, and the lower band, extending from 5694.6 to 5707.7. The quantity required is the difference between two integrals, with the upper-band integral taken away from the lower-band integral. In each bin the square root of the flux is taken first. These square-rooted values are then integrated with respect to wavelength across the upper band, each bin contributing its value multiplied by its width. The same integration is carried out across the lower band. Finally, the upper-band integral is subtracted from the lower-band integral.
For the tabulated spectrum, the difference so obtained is -0.2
